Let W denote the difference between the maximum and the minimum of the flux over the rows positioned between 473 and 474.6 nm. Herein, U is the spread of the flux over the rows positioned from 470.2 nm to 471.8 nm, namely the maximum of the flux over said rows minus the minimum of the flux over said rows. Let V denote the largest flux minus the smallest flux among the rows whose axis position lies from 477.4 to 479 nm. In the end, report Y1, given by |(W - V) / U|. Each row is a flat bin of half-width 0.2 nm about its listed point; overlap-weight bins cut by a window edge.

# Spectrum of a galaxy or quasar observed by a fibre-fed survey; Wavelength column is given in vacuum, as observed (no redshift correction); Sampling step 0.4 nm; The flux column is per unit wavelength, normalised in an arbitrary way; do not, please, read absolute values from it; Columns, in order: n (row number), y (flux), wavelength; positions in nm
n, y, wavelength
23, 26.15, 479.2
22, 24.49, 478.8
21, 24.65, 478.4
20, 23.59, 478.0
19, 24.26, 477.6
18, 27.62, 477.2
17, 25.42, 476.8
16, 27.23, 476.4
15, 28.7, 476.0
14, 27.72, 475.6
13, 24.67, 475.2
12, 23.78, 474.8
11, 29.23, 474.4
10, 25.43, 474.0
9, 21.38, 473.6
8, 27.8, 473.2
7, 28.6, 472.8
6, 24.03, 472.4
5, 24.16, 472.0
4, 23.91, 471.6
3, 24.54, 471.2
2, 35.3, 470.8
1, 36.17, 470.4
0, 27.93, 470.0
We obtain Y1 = 0.6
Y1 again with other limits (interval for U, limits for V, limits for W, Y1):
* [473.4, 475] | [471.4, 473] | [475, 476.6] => 0.1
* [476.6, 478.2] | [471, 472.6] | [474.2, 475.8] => 1.2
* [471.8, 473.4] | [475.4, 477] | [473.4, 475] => 1.0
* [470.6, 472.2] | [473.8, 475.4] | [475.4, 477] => 0.2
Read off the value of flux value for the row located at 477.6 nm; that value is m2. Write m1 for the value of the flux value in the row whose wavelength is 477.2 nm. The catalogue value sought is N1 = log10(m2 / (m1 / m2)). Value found 1.33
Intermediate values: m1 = 27.62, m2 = 24.26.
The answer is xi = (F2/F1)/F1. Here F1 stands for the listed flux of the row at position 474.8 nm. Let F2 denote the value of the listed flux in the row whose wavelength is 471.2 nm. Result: 0.0434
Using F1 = 23.78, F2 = 24.54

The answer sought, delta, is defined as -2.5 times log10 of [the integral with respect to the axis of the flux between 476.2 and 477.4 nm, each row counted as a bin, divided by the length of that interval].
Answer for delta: -3.57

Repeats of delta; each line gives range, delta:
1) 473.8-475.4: -3.53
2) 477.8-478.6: -3.46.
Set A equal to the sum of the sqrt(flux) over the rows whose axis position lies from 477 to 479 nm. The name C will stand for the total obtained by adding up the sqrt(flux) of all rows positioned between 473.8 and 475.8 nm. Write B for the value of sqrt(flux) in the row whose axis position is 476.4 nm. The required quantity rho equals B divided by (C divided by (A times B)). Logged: 26.6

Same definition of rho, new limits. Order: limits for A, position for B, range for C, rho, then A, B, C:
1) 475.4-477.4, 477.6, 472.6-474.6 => 24.7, 26.1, 4.93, 25.7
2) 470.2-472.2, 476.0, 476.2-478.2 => 30.3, 26.7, 5.36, 25.3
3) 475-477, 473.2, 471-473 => 28.7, 25.8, 5.27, 25.0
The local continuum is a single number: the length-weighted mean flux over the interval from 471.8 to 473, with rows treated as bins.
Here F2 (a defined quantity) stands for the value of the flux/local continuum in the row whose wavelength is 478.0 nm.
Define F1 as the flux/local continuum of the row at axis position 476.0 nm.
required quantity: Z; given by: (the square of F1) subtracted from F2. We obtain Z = -0.3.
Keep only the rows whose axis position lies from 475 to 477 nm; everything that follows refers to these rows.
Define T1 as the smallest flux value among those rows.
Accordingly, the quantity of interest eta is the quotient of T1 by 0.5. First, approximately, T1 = 24.67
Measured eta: 49.3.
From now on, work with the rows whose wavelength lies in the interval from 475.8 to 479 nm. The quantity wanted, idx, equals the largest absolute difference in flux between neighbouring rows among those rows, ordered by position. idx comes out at 3.4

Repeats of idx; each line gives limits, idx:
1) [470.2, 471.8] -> 10.8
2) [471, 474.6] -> 6.4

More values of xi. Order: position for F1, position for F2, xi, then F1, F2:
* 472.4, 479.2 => 0.0453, 24.03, 26.15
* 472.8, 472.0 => 0.0295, 28.6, 24.16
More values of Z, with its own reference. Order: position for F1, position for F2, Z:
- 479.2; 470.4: 0.4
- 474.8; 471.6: 0.1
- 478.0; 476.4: 0.2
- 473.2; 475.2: -0.2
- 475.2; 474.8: 0.0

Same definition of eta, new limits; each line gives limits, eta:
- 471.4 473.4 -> 47.8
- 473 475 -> 42.8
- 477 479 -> 47.2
